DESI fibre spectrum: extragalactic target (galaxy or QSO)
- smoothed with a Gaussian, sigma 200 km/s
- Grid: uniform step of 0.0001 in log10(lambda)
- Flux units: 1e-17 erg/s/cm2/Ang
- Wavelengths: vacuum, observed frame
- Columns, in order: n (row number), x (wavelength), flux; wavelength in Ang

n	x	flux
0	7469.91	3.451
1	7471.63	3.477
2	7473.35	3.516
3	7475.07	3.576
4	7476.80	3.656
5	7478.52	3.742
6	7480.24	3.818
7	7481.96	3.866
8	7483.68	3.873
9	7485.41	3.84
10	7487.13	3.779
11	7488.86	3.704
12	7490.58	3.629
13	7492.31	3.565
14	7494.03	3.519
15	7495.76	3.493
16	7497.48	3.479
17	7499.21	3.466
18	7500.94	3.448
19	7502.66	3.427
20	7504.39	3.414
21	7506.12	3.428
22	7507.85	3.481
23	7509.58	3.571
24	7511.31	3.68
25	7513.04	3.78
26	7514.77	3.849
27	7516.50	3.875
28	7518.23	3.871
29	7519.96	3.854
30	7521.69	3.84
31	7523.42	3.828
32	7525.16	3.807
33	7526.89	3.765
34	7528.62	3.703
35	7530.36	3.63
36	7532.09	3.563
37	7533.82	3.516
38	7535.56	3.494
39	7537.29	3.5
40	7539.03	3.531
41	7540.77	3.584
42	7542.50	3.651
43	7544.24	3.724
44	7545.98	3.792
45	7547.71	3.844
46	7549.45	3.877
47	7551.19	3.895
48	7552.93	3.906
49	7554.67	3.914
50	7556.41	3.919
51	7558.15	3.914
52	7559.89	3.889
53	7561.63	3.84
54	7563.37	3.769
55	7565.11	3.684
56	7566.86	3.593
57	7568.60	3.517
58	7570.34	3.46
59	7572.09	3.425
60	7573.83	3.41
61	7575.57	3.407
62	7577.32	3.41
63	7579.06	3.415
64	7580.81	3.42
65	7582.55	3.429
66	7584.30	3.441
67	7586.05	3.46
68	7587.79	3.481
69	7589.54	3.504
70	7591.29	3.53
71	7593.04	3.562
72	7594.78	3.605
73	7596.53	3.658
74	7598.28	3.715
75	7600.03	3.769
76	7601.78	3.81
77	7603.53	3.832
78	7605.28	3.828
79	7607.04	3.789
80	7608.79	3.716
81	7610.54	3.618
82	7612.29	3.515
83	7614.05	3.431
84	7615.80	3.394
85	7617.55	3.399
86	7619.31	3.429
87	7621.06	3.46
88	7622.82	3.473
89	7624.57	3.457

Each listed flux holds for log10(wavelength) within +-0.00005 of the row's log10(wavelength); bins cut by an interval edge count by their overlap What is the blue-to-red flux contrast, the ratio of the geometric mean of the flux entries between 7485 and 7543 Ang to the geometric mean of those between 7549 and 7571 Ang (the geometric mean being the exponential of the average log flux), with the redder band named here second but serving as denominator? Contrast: 0.961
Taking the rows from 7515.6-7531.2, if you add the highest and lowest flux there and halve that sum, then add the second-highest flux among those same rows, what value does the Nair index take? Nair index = 7.6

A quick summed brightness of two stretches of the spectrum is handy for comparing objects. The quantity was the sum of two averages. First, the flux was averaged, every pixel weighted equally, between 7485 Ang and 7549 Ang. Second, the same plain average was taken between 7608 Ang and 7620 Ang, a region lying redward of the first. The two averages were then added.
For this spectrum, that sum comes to 7.15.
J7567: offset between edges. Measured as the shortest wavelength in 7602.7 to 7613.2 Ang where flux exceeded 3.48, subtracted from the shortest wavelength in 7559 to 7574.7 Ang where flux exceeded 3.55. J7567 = -43.6 Ang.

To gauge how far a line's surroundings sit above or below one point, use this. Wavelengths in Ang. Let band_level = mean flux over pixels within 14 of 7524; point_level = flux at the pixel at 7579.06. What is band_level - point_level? 0.31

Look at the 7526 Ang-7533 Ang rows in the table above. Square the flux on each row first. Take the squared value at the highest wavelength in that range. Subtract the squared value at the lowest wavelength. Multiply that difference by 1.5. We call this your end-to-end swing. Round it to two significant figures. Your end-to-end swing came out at -2.2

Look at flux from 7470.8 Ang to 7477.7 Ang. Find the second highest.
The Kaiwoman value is 3.576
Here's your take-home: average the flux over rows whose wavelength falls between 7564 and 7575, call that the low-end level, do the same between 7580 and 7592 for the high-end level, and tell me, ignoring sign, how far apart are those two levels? 0.05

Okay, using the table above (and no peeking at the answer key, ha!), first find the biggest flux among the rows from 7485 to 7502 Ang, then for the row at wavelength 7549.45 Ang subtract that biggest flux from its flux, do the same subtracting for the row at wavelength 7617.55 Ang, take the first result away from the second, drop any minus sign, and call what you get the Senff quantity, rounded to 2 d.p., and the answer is 0.48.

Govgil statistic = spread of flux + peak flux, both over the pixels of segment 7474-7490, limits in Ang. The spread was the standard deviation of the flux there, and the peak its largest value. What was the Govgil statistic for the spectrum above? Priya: 3.97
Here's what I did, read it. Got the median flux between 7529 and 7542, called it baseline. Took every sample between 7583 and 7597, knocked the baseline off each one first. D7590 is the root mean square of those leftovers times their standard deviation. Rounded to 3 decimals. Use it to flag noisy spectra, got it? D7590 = 0.005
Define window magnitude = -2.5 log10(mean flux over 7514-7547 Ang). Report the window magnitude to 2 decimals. -1.42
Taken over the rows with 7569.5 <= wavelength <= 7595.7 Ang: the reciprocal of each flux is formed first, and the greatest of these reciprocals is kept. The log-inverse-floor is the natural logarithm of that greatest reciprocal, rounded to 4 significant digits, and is -1.226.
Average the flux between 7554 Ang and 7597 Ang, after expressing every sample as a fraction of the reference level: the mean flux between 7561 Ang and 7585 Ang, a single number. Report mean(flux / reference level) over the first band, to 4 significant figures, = 1.020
